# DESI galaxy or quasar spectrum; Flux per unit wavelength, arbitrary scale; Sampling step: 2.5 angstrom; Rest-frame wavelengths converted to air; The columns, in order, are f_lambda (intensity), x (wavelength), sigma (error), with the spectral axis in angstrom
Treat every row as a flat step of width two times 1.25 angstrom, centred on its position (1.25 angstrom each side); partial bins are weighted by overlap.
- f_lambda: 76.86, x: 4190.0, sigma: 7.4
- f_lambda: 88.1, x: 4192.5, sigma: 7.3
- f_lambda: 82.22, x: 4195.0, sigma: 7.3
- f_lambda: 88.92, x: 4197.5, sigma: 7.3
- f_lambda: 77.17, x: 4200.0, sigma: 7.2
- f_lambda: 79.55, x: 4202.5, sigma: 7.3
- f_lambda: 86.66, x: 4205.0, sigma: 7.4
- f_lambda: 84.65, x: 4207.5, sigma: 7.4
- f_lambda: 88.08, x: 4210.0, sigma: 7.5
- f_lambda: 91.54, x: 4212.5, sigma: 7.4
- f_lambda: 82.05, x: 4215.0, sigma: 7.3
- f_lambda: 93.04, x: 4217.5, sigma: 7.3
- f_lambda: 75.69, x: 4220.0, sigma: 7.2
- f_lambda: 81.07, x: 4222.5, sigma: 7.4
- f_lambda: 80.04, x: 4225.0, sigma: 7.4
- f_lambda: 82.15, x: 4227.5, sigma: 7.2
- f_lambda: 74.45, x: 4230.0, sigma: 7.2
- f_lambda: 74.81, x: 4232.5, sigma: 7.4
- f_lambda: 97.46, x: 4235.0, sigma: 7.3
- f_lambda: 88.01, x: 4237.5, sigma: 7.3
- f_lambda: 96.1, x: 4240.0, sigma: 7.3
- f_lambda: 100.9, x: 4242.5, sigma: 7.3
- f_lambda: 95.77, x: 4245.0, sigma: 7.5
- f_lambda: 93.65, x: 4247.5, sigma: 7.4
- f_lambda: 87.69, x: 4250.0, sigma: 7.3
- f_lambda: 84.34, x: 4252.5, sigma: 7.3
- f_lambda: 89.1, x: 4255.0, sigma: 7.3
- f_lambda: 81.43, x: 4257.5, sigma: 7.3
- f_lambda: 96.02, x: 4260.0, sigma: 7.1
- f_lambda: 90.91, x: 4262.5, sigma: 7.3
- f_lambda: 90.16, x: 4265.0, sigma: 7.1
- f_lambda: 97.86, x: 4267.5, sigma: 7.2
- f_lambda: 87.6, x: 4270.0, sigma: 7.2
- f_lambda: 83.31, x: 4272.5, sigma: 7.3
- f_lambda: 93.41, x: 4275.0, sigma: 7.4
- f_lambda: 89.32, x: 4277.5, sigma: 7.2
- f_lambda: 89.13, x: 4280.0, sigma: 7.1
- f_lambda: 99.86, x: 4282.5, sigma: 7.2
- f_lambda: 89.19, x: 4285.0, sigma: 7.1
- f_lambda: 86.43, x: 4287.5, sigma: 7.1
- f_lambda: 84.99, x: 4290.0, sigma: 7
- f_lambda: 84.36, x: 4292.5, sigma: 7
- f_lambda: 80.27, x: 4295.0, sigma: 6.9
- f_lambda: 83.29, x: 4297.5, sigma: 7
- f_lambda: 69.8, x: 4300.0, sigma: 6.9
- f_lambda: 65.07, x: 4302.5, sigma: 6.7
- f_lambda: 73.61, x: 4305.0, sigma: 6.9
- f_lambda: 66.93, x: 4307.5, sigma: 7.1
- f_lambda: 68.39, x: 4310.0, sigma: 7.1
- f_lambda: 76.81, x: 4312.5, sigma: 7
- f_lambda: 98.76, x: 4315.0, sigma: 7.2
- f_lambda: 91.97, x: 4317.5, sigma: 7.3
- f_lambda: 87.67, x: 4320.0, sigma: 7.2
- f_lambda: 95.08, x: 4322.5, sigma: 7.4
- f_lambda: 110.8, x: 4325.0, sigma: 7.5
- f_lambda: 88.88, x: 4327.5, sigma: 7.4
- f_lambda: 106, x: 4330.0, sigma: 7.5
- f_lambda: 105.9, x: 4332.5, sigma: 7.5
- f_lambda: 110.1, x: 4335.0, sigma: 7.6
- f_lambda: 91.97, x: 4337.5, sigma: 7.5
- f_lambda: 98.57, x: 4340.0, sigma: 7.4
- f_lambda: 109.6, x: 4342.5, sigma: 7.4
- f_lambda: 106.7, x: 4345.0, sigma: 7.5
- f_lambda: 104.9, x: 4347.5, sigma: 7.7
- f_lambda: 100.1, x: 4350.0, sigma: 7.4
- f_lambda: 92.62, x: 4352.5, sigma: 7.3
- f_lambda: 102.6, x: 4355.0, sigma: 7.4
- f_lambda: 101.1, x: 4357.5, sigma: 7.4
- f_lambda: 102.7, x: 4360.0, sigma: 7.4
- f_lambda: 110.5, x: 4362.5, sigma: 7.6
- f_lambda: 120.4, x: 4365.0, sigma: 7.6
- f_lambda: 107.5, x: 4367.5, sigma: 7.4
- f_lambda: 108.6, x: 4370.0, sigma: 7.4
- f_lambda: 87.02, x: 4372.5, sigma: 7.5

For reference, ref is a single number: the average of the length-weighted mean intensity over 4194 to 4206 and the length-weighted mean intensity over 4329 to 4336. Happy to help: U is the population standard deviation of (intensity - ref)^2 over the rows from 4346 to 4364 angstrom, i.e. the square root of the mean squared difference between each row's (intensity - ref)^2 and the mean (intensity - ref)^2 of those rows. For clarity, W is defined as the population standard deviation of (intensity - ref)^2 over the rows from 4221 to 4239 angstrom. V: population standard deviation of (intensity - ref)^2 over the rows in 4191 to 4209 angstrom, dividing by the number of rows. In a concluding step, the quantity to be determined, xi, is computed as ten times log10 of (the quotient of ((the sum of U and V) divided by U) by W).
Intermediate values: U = 72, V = 98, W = 149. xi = -18.0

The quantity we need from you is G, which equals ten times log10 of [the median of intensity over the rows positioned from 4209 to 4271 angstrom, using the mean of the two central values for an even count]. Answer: 19.4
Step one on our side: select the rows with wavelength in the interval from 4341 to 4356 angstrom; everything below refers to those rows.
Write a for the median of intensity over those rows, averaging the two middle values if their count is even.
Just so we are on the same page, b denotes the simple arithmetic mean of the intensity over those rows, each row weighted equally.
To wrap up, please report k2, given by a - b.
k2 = 1.0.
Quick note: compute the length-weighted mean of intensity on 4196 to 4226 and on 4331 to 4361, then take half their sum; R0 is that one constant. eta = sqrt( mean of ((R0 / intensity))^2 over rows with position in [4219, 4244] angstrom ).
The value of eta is 1.11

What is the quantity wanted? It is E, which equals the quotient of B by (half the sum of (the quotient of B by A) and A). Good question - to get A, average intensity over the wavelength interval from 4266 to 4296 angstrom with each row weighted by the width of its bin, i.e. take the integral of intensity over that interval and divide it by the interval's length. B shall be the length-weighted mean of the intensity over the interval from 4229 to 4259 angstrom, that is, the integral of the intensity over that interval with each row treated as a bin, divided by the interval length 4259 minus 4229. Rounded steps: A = 89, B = 89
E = 1.98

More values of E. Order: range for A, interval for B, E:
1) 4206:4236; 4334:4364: 2.42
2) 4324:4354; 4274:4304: 1.64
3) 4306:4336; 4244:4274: 1.93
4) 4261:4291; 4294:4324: 1.76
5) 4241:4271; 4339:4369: 2.27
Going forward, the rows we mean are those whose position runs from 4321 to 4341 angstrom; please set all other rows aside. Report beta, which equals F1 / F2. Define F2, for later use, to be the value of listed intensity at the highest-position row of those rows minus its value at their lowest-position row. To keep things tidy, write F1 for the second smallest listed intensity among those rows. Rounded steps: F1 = 91.97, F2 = 3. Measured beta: 26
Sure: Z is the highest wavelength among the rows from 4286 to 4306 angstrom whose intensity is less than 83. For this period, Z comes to 4305.0 angstrom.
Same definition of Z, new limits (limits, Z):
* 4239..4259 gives 4257.5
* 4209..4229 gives 4227.5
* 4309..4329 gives 4312.5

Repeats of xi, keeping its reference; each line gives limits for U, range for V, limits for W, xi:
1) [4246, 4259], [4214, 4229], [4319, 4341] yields -15.2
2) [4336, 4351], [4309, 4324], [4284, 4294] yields -8.3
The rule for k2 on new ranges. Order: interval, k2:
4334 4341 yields -1.6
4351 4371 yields -0.7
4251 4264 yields 0.7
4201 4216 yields 0.2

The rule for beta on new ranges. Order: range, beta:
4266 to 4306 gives -3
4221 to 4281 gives 9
